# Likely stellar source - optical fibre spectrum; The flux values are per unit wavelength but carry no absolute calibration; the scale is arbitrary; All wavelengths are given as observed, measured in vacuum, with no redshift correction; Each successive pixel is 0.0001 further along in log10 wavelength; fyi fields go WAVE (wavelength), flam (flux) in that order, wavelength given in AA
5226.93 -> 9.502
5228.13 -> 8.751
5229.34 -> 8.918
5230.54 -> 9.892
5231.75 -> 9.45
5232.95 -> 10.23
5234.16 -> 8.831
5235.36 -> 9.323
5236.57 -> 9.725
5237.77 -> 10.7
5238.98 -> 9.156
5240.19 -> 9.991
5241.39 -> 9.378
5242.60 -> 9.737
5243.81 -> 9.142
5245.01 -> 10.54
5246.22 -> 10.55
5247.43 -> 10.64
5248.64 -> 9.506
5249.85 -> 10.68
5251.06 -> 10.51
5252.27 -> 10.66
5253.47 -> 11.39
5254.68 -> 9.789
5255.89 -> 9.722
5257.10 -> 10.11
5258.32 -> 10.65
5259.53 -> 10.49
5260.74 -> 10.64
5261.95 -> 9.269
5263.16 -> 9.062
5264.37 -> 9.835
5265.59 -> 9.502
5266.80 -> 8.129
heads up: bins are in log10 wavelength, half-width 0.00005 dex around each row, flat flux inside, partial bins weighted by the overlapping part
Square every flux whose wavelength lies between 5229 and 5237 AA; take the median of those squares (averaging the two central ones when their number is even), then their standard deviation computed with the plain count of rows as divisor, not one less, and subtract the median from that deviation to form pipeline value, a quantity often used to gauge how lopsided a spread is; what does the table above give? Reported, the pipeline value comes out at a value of -80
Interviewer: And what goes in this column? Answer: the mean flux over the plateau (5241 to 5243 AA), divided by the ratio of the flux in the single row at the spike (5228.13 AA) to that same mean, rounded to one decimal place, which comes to 10.4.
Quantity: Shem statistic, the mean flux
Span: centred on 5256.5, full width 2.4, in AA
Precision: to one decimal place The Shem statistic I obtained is 9.9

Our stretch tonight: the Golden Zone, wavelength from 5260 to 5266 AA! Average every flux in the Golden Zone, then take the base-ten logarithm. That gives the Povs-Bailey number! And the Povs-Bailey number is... 0.99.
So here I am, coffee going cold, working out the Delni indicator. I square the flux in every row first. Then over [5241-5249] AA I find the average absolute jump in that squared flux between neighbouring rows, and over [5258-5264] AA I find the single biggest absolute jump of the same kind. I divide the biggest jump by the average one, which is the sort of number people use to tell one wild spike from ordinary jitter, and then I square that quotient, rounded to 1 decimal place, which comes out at 5.4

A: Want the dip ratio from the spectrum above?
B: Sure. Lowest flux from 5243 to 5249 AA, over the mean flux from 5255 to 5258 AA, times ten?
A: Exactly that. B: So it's 9.2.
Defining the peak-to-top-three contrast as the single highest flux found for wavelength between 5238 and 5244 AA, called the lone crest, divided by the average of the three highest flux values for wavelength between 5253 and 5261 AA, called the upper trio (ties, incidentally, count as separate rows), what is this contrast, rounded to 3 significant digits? 0.917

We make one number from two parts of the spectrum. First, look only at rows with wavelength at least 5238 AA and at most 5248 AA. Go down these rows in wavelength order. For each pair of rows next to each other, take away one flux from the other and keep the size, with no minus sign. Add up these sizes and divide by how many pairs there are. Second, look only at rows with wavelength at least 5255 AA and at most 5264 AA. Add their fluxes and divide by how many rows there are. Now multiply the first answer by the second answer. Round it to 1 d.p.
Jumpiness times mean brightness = 5.6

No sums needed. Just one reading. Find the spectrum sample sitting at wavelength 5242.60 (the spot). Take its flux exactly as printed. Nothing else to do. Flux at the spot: 9.737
